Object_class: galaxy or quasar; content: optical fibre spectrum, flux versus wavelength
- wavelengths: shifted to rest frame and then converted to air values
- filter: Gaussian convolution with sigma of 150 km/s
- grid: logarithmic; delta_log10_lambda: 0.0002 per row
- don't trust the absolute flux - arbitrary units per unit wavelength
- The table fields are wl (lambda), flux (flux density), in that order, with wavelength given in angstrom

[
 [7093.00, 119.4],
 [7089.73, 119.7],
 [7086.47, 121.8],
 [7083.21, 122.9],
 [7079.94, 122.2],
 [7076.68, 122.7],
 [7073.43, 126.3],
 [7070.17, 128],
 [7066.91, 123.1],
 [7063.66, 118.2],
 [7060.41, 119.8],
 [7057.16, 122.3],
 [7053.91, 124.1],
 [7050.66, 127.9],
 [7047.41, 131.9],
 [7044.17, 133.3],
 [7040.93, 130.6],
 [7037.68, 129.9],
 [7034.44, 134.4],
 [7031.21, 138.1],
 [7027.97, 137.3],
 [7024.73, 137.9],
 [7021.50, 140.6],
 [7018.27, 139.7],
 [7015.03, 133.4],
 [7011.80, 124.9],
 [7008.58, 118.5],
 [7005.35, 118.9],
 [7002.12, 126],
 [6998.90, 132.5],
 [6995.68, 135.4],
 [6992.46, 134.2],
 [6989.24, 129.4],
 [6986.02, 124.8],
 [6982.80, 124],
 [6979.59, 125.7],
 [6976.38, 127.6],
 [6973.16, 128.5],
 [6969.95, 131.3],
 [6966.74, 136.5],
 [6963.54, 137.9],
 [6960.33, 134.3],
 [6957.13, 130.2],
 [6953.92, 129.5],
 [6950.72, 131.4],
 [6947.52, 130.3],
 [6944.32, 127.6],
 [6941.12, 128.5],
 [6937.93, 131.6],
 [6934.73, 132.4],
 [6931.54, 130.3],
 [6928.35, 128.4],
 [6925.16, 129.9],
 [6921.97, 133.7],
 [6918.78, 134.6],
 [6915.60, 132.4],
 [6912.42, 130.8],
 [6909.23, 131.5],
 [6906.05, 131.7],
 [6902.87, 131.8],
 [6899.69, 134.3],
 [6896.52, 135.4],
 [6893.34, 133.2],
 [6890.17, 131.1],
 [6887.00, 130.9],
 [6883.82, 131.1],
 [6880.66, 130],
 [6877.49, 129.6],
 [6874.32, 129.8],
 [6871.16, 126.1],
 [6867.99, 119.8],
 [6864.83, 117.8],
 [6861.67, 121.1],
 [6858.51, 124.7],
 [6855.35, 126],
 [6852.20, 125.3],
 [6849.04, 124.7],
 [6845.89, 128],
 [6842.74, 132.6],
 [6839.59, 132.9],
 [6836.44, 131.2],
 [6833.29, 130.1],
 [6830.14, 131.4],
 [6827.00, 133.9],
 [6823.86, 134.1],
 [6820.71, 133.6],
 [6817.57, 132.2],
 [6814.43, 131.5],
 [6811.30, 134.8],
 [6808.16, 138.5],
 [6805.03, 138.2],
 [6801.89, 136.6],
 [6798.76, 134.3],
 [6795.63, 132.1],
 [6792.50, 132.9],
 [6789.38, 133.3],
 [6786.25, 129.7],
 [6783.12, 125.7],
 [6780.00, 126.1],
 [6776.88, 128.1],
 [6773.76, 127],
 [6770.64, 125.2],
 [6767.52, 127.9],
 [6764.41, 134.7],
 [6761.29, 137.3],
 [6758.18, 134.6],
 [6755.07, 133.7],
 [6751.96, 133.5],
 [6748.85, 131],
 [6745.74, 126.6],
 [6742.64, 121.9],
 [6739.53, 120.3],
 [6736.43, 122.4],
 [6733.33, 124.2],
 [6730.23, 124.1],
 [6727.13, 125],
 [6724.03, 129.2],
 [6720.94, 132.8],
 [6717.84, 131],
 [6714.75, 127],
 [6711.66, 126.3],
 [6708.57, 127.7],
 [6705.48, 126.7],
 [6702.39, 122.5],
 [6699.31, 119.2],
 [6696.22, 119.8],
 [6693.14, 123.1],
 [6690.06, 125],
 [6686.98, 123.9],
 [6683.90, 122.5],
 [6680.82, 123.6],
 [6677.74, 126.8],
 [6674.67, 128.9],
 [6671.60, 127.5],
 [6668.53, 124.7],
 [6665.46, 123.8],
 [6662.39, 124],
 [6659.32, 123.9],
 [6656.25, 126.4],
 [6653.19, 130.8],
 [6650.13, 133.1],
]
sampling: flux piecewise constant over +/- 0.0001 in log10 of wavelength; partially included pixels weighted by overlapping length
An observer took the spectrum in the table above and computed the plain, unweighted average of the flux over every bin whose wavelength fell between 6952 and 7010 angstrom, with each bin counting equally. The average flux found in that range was 129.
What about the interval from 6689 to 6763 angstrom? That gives 127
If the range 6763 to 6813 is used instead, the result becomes 132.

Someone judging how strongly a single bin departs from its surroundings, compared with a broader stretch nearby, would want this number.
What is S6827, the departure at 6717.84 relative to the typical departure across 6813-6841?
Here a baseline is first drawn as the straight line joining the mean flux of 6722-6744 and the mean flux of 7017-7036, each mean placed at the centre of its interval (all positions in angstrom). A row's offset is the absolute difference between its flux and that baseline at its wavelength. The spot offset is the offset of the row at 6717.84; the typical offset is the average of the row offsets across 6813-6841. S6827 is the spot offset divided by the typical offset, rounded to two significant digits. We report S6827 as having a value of 2.0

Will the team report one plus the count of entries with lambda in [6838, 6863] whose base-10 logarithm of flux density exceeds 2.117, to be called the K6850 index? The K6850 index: 3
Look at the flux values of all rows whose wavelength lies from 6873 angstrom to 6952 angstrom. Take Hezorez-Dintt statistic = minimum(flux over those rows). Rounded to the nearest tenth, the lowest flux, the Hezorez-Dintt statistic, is 127.6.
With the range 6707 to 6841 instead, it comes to 120.3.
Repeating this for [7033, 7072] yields 118.2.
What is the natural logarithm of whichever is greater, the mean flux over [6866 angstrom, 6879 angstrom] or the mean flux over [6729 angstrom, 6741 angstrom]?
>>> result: 4.84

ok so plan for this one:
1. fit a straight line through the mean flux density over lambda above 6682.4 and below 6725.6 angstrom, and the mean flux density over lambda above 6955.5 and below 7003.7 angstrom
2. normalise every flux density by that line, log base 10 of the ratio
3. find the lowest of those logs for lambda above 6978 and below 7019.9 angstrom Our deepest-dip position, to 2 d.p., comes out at 7008.58 angstrom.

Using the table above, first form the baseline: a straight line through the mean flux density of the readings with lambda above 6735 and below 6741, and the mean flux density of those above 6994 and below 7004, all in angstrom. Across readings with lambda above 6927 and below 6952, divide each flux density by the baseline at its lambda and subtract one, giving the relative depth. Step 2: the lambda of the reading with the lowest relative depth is 6944.32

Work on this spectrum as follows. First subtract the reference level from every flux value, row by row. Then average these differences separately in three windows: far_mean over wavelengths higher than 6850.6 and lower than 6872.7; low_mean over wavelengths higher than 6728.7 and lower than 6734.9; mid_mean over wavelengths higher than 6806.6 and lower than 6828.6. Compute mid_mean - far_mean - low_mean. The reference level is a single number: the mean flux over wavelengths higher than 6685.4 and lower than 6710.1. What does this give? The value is 10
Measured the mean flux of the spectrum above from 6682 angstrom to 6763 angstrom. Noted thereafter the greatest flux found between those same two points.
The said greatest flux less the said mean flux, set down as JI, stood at 11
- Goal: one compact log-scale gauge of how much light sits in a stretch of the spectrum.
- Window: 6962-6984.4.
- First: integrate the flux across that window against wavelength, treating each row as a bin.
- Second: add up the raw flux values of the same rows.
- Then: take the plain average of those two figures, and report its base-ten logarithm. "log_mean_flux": 3.28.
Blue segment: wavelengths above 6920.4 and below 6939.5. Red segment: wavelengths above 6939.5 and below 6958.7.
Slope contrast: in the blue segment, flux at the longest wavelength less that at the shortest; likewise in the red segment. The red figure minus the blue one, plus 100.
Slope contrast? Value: 104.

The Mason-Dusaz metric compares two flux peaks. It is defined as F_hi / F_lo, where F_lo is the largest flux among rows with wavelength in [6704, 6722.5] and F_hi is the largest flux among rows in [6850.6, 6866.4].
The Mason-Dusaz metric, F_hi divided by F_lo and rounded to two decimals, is 0.95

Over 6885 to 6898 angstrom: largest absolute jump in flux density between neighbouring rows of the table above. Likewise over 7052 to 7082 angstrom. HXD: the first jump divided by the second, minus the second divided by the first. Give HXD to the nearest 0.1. -1.8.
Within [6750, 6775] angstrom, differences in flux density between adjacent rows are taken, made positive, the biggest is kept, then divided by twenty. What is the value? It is 0.34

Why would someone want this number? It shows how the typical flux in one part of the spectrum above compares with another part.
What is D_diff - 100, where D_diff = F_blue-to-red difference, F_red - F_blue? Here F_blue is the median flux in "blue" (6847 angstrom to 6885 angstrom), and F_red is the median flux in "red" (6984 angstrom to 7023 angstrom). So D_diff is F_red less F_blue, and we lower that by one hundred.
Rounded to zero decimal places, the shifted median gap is -95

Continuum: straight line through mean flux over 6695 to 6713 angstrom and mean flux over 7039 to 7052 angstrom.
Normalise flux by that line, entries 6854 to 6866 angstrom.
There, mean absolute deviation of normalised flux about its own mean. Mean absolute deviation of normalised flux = 0.0237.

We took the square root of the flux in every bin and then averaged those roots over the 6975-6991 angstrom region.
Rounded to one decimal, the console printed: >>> 11.2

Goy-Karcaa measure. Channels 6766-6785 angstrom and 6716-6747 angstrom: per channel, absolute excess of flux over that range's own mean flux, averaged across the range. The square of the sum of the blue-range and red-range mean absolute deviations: 19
